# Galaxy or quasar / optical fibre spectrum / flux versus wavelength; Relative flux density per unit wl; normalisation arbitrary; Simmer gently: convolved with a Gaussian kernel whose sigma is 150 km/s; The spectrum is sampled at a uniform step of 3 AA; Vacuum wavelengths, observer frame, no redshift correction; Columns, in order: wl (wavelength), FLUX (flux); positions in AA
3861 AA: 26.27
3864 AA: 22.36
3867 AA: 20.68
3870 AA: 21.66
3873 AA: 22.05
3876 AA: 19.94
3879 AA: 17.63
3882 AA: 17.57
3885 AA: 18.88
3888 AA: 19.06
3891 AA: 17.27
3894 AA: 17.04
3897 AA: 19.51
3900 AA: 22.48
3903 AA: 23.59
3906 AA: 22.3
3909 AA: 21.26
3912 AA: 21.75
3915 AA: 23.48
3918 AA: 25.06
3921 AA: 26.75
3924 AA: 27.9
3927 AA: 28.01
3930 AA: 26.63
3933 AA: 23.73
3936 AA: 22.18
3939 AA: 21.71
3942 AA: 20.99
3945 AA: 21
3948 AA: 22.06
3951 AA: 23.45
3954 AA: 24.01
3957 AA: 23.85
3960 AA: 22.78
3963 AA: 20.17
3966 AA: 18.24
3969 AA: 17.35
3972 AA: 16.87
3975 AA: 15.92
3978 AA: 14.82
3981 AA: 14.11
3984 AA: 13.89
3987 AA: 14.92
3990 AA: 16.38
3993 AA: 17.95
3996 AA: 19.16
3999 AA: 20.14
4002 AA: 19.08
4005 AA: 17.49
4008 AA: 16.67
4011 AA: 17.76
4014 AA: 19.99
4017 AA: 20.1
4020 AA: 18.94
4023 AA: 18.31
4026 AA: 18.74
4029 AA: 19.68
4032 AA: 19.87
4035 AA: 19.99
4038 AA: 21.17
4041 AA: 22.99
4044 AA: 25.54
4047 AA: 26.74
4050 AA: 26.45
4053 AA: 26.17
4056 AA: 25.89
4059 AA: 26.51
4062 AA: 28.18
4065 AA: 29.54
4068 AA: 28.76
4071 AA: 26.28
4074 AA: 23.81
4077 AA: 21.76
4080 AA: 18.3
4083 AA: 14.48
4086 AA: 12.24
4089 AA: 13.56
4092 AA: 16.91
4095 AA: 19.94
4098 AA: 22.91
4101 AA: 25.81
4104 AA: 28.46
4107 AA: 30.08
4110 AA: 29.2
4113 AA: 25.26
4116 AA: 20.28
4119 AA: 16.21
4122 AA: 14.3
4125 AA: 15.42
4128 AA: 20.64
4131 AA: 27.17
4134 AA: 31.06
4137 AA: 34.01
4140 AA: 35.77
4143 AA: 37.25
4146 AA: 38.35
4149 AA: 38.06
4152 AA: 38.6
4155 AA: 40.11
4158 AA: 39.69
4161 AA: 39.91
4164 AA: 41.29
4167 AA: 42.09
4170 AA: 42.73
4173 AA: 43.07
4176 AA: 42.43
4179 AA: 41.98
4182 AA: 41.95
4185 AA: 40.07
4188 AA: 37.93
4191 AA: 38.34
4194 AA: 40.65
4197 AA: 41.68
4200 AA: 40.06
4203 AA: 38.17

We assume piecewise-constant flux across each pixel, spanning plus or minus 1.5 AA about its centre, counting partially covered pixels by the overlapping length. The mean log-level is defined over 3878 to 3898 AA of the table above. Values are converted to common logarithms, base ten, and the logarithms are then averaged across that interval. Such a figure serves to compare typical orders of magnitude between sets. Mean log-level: 1.26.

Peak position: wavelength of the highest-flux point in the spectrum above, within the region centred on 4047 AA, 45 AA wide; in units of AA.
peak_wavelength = 4065 AA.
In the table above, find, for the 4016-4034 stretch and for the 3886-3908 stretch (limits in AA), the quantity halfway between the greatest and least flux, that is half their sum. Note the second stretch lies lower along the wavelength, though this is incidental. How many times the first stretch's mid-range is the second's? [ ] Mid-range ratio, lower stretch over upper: 1.06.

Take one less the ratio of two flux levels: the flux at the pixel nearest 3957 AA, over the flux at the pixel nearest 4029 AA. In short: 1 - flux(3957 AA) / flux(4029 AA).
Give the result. -0.21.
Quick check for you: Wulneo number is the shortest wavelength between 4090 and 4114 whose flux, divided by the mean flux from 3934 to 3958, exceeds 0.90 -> 4098 AA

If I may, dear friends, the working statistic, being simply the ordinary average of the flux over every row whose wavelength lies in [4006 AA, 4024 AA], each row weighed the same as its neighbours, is 18.6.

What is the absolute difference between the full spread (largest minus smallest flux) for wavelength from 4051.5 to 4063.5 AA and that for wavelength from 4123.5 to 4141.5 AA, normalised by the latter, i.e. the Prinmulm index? 0.89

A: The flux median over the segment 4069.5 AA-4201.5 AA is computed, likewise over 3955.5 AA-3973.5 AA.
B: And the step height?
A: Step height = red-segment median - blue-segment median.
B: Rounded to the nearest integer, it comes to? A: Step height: 13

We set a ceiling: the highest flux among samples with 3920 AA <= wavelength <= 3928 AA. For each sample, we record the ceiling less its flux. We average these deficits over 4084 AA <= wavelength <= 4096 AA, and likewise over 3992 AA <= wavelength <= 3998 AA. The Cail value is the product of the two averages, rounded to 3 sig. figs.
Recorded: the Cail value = 117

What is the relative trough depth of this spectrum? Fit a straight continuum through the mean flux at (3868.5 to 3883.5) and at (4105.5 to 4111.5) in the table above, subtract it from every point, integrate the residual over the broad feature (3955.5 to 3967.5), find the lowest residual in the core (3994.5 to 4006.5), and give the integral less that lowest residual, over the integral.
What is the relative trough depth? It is 0.7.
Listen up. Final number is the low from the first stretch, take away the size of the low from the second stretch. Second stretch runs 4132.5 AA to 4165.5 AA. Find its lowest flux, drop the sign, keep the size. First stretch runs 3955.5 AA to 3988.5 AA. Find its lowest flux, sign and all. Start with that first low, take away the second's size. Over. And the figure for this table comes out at -17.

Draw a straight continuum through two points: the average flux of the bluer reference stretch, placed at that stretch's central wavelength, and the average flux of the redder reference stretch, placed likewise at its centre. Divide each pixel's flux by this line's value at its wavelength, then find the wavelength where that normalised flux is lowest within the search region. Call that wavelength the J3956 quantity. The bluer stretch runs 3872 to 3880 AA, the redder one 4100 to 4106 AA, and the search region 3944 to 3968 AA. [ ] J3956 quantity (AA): 3966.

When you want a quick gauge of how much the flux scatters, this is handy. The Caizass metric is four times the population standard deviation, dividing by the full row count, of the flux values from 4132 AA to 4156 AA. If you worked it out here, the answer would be 11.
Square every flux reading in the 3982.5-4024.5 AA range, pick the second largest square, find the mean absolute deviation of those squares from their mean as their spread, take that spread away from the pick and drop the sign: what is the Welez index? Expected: 352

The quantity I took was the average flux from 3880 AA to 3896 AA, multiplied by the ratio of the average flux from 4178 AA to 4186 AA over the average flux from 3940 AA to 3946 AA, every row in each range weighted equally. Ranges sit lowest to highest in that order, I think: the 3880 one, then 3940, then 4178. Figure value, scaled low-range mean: 35.4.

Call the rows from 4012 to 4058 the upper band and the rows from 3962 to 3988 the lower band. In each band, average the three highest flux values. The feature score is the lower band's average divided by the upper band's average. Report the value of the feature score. 0.70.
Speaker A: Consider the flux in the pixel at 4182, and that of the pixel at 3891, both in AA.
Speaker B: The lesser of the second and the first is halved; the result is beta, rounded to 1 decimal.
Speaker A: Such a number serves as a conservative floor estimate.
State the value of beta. 8.6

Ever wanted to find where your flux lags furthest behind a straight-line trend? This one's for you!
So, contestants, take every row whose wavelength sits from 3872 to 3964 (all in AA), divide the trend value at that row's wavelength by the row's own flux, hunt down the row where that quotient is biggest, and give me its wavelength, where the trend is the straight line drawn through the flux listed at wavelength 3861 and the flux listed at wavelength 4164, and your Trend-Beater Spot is 3894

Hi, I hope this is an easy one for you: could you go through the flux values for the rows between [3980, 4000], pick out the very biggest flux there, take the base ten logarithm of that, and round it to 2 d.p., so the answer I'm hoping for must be 1.30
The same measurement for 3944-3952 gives 1.37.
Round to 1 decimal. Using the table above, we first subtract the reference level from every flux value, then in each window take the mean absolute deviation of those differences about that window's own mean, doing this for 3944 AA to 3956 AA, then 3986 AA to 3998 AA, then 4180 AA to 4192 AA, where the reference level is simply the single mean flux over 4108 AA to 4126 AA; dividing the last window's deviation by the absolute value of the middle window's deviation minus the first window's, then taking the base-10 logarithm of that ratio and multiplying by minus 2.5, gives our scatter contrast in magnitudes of -1.5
